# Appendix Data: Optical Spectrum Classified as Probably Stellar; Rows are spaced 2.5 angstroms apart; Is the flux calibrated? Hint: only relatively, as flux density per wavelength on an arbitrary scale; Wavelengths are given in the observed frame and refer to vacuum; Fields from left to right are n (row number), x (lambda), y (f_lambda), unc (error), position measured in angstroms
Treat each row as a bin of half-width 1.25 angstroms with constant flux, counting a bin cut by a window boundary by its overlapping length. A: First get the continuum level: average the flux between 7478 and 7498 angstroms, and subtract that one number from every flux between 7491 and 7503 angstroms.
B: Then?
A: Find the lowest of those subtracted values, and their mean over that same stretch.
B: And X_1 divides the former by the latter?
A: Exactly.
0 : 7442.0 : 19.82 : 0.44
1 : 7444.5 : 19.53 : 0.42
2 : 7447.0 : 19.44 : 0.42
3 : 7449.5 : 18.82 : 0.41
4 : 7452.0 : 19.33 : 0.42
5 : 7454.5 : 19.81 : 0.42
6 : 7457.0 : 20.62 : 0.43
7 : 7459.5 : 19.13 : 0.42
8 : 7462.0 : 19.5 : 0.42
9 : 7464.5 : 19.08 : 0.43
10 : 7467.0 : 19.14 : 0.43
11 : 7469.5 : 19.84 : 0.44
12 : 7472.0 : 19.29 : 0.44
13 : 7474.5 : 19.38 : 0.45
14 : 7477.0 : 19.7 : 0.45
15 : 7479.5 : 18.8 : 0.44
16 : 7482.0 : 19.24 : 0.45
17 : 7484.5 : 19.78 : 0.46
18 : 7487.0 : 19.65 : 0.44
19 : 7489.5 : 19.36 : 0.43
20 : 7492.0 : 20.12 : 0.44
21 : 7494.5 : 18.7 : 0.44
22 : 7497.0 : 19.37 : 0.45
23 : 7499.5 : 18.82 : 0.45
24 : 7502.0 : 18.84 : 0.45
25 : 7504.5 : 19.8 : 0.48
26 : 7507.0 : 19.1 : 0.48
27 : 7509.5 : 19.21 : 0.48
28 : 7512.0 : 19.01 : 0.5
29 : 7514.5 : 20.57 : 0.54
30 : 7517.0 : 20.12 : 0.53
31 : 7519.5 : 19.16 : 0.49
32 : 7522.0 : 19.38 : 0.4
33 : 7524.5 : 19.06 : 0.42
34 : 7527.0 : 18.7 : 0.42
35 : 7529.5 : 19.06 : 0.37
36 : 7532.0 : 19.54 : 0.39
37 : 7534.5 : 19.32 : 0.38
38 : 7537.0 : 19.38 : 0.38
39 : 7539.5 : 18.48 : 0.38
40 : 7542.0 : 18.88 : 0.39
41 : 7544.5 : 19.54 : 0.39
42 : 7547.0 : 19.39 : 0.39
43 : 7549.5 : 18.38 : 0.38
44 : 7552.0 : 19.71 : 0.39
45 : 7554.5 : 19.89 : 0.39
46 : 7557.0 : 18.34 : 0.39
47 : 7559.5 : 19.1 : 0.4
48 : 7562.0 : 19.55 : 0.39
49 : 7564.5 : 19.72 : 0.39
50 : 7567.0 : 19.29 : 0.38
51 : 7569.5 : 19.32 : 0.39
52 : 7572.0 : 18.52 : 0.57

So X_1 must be 3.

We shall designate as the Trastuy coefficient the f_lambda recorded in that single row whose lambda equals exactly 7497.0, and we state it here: 19.37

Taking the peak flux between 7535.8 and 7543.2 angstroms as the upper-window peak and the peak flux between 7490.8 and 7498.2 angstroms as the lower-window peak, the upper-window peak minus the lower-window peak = -0.7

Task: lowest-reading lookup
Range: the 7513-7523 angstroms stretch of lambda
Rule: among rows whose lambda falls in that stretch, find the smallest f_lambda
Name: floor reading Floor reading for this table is 19.16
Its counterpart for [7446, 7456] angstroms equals 18.82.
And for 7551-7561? 18.34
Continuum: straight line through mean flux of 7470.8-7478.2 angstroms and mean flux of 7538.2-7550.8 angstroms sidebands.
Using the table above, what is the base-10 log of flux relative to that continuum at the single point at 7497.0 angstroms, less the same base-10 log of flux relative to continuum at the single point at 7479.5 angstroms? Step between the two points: 0.016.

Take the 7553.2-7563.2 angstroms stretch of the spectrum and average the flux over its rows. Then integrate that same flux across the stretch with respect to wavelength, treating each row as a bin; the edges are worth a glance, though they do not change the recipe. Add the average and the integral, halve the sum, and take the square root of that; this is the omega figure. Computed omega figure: 10.28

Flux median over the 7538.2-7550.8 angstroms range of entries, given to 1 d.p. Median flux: 18.9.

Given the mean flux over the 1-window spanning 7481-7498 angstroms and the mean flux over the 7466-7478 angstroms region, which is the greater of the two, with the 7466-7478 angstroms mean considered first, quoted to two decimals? 19.47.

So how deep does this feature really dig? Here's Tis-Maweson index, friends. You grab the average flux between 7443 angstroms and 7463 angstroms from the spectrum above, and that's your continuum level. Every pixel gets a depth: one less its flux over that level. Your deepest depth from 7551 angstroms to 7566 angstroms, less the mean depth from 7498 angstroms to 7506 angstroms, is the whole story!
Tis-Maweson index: 0.042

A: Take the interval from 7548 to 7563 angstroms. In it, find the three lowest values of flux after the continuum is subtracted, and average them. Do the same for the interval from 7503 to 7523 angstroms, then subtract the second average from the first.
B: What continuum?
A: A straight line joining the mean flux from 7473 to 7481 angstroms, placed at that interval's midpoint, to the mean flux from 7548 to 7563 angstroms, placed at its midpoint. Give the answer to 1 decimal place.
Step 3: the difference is -0.4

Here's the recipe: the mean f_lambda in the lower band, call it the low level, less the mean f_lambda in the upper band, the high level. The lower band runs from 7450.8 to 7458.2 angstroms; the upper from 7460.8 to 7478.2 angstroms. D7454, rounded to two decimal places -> 0.50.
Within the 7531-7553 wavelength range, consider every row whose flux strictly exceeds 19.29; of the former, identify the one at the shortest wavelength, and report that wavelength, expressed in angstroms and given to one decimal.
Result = 7532.0 angstroms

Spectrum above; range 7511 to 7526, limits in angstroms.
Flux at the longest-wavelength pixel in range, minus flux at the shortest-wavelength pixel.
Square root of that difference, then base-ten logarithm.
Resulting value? -0.65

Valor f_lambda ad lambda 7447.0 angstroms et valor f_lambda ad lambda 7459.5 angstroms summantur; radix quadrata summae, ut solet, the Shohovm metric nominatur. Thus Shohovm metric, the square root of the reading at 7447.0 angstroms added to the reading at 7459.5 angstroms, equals 6.21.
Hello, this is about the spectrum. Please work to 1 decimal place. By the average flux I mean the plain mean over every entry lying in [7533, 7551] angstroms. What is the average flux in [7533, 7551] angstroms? 19.1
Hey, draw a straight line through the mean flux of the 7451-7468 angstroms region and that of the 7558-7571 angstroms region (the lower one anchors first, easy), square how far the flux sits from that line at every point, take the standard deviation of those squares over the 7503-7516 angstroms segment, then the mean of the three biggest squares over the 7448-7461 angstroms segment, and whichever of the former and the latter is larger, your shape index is 0.62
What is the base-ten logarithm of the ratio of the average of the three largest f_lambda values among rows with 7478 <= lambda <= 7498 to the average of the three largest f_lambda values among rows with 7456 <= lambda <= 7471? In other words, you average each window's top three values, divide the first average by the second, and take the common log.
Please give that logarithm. -0.003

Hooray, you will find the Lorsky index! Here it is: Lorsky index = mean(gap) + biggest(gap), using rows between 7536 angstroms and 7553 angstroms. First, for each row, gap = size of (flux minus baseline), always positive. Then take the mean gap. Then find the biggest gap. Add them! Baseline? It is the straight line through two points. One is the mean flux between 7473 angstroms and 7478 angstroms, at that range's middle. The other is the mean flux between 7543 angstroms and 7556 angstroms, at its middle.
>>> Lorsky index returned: 1.4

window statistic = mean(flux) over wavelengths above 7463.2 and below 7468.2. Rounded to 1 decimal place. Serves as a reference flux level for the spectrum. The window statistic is 19.1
